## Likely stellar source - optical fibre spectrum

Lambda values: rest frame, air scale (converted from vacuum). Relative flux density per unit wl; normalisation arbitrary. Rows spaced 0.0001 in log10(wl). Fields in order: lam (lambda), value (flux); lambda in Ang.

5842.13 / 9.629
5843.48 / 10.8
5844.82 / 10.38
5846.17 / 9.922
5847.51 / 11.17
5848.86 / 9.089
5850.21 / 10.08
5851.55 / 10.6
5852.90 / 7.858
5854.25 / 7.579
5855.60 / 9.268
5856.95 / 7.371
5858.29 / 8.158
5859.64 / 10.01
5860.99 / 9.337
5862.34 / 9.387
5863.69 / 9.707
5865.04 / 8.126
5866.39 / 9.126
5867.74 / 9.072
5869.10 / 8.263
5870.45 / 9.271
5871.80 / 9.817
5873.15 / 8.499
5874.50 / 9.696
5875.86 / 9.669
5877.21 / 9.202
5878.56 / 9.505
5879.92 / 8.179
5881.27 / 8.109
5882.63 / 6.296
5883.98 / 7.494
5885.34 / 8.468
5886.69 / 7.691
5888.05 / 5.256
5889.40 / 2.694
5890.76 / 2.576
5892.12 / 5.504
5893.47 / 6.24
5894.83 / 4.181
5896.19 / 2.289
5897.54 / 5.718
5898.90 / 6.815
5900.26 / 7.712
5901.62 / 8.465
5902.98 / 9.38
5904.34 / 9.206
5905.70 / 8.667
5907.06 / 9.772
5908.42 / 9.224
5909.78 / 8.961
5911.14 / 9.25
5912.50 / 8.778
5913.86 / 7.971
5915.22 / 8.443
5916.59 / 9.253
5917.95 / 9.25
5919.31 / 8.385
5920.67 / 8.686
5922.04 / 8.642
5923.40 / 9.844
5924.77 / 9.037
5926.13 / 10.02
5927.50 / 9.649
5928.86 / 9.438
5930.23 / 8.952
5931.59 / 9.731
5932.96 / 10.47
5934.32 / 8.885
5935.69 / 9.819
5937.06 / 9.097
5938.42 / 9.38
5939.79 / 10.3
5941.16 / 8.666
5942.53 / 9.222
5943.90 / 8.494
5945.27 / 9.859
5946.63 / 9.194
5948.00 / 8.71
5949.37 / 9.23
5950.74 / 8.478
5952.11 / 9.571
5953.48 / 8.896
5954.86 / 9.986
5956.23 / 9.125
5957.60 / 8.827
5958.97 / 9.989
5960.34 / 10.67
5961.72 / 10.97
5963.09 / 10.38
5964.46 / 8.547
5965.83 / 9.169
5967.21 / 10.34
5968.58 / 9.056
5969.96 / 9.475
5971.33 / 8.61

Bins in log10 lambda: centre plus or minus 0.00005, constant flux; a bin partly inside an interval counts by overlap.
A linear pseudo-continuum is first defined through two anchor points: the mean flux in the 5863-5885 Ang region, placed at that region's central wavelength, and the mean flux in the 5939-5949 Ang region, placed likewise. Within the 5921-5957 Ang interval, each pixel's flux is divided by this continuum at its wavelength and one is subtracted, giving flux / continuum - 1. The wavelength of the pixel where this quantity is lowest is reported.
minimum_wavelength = 5950.74 Ang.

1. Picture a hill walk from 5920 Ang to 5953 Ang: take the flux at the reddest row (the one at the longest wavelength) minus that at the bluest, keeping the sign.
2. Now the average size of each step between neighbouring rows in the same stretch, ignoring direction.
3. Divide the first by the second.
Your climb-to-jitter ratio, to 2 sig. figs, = 1.1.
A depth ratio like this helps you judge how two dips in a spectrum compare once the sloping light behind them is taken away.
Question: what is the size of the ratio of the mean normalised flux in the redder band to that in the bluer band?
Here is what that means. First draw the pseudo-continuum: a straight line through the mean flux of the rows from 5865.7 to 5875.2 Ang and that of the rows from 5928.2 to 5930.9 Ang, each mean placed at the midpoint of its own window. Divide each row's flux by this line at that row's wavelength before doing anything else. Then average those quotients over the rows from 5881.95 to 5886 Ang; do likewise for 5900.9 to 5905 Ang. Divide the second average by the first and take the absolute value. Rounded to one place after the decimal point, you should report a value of 1.2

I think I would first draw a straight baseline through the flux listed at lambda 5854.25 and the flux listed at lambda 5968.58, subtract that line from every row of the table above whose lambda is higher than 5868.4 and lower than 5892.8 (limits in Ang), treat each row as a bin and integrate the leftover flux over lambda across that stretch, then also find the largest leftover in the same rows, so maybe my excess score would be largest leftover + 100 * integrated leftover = -864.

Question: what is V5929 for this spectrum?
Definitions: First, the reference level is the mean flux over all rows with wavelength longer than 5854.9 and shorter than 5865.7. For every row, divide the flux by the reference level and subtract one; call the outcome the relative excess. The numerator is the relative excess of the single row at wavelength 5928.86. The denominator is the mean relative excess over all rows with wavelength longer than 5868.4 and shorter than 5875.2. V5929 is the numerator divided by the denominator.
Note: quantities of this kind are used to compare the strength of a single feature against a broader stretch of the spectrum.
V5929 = 2.7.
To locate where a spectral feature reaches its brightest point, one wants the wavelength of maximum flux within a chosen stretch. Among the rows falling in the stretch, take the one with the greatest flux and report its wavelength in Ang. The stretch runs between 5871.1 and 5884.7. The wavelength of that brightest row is 5871.80 Ang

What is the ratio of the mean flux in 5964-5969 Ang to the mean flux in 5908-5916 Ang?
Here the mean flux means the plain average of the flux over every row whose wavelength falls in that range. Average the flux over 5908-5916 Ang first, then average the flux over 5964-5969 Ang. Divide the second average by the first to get 1.06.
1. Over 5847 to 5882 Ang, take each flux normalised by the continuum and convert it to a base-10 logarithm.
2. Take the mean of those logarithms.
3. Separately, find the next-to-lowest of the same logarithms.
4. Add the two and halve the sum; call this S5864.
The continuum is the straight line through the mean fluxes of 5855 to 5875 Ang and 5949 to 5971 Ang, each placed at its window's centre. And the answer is -0.035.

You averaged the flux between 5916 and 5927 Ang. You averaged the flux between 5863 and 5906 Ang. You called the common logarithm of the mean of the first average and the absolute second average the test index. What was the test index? 0.921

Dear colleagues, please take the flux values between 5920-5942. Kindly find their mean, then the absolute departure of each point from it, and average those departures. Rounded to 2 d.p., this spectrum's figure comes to 0.50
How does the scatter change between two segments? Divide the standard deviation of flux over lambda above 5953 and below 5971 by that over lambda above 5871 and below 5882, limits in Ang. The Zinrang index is 1.1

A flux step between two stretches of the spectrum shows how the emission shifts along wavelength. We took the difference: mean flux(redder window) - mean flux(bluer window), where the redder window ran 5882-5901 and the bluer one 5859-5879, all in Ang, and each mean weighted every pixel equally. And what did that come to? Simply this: -3.6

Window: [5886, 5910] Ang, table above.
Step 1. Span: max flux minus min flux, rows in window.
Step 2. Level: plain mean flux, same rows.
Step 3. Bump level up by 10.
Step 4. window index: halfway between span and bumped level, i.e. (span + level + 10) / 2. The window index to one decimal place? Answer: 12.1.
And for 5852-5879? 10.8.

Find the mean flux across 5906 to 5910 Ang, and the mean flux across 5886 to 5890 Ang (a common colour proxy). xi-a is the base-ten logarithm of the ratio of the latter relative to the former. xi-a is -0.25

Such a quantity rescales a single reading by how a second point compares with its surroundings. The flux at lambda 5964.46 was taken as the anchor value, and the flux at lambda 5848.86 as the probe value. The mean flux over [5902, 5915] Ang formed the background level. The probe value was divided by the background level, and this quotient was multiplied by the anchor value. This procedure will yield 8.6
